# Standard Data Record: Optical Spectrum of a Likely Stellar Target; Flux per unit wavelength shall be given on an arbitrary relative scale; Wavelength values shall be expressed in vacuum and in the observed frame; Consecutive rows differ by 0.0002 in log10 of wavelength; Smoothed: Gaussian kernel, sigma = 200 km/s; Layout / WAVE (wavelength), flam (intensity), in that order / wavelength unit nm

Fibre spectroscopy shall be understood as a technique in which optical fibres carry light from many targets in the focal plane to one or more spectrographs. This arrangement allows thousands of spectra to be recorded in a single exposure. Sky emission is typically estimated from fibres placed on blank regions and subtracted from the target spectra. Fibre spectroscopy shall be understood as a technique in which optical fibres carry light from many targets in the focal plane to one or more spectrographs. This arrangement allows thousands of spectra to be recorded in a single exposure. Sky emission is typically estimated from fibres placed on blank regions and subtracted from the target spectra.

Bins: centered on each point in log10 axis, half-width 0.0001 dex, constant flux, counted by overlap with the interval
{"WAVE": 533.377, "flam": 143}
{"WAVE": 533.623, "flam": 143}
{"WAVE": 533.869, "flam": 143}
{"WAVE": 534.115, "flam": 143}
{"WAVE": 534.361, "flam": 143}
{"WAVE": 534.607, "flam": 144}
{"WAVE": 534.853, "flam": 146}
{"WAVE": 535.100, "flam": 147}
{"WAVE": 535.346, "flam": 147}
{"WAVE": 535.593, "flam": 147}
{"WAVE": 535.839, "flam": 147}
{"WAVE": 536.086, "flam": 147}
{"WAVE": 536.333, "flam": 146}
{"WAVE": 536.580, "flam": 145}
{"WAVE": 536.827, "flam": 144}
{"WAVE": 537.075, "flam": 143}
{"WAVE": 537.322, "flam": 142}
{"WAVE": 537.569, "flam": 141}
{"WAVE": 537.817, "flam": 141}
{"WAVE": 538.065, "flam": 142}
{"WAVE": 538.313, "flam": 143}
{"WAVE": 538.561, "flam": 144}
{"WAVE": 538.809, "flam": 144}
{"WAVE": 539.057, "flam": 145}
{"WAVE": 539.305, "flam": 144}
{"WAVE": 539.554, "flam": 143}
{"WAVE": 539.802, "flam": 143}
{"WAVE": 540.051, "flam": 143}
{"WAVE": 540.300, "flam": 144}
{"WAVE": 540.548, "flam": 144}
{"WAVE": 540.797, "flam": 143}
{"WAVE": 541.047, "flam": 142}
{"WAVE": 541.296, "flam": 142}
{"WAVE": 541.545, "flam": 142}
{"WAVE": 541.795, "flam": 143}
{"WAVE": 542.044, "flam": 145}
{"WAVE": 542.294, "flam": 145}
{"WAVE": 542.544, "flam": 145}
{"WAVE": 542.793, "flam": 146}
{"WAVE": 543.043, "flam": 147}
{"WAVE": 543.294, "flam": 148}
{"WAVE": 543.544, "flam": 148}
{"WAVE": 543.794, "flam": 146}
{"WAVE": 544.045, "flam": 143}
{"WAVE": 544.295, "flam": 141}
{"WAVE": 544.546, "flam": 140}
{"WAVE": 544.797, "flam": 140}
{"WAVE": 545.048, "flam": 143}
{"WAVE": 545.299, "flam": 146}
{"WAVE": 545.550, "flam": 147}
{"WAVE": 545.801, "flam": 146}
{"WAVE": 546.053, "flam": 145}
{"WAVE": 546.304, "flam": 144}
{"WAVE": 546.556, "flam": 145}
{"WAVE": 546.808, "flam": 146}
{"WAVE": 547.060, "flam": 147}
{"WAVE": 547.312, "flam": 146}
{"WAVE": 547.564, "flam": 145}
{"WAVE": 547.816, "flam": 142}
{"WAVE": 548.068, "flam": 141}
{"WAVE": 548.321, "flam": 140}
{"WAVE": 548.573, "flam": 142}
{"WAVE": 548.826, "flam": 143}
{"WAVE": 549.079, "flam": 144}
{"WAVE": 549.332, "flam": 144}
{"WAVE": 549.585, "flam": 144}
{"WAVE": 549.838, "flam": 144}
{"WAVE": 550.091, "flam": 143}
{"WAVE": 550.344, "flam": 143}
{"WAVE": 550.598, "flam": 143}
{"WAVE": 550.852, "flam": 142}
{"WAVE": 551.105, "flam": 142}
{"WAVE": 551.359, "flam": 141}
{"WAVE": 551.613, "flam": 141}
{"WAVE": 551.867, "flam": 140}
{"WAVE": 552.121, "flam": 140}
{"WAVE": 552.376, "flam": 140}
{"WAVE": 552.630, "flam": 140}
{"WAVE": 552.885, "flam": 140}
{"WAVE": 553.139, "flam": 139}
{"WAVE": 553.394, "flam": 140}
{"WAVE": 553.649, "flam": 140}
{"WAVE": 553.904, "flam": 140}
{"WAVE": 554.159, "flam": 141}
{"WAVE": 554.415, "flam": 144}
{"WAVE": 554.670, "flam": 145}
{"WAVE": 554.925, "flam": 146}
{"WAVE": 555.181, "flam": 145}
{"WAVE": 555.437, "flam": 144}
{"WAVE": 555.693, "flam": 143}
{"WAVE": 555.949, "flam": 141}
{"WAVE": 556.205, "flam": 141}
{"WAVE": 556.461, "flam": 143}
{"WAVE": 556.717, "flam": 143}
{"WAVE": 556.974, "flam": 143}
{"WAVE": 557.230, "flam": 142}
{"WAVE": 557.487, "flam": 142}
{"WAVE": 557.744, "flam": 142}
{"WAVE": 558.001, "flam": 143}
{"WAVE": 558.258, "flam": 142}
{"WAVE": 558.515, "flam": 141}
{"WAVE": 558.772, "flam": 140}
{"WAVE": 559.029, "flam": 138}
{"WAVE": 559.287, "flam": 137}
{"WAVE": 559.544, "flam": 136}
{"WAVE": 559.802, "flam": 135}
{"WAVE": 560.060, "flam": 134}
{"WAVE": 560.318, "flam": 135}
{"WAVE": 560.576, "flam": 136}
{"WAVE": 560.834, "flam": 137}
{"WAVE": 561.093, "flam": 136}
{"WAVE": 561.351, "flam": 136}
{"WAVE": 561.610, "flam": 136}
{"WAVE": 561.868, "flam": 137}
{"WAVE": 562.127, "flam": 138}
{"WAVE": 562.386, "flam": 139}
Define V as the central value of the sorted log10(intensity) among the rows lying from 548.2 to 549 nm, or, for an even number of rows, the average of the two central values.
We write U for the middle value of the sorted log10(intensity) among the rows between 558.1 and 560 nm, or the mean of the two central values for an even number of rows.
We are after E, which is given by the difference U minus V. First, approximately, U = 2.14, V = 2.15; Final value -0.012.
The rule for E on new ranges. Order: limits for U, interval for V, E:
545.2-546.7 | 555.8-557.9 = 0.011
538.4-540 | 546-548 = -0.003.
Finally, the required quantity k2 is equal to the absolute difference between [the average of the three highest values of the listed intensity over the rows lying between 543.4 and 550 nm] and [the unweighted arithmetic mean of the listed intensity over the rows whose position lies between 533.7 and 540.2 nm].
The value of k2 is 3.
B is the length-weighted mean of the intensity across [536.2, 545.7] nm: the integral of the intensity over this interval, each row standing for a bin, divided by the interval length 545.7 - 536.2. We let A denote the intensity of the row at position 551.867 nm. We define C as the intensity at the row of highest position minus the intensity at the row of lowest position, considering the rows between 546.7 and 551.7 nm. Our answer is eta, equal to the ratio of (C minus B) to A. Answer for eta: -1.06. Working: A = 140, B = 143.8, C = -5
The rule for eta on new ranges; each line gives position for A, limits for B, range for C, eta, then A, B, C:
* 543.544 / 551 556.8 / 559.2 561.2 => -0.96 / 148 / 141.7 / -1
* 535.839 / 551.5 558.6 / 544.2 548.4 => -0.97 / 147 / 141.8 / -1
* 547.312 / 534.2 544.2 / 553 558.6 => -0.97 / 146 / 144.3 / 2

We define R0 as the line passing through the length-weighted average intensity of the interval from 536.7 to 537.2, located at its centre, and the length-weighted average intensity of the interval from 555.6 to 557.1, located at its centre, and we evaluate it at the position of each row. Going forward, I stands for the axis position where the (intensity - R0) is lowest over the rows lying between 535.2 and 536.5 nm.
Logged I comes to 536.333 nm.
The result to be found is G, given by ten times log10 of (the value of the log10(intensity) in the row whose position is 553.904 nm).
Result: 3.32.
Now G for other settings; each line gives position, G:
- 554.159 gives 3.32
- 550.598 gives 3.34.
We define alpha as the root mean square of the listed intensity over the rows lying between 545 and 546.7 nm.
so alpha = 145.1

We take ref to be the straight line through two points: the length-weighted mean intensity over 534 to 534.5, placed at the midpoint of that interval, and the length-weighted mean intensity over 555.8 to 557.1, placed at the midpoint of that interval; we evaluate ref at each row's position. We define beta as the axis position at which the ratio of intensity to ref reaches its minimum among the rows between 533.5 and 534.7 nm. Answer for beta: 533.623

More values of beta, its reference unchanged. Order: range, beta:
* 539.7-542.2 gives 541.047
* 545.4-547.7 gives 546.304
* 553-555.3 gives 553.139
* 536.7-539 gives 537.569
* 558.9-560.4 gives 560.060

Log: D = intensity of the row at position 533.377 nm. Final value 143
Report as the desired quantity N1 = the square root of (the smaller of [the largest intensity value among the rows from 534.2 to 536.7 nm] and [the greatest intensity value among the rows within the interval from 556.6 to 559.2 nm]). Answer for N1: 12.0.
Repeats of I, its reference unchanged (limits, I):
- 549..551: 550.852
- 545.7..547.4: 546.304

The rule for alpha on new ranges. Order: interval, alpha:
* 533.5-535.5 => 144.5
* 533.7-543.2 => 144.1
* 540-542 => 142.9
